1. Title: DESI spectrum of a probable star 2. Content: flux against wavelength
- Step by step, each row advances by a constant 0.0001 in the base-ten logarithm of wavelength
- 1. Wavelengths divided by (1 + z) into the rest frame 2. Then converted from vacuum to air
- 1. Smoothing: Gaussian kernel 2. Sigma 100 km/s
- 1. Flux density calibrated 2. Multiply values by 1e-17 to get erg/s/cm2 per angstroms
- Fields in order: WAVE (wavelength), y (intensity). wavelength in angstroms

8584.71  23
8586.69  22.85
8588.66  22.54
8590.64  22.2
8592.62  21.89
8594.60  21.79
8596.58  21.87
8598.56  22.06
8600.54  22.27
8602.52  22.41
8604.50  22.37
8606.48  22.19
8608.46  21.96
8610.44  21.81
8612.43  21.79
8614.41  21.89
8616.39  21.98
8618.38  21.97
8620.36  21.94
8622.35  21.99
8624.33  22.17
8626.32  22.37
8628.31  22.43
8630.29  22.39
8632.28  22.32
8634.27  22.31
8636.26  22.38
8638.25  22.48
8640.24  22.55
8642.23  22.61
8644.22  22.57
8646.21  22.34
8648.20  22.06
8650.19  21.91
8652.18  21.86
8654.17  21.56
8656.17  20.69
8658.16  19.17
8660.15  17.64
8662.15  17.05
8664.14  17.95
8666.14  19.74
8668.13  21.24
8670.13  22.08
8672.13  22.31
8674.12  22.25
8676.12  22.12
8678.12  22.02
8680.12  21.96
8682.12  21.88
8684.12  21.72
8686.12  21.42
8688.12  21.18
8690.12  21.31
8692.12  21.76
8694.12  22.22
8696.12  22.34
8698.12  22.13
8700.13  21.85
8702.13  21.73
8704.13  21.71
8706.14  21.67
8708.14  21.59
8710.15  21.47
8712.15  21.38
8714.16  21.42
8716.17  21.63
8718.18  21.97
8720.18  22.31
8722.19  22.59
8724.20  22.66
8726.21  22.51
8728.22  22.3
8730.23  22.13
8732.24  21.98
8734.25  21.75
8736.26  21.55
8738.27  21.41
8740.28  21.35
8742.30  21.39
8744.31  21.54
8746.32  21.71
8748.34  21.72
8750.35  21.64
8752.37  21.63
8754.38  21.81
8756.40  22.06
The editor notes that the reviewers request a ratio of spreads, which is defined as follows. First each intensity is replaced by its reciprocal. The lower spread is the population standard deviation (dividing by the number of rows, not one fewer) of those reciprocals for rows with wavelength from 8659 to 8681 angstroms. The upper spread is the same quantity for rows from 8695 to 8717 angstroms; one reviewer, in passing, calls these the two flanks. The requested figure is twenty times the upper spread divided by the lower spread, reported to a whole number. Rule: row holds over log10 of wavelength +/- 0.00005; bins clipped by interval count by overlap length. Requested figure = 2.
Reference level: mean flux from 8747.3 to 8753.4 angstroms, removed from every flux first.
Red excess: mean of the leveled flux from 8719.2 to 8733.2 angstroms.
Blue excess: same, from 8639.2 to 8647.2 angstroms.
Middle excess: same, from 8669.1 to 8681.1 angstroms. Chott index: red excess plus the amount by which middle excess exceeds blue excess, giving 0.30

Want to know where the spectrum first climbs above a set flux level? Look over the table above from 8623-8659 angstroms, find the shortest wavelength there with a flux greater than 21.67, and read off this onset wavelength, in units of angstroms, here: 8624.33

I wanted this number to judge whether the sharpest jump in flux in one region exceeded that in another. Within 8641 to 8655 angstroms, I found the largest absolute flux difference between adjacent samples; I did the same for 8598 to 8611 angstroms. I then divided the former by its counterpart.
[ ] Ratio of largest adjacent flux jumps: 1.3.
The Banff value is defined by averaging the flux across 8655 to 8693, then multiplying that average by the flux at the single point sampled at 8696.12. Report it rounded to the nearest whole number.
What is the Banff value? 465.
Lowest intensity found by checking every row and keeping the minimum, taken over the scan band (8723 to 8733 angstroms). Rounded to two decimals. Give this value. 21.98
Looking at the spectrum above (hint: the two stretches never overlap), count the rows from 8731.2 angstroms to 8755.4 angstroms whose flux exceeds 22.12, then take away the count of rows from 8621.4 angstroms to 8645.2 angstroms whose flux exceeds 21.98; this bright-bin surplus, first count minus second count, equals -12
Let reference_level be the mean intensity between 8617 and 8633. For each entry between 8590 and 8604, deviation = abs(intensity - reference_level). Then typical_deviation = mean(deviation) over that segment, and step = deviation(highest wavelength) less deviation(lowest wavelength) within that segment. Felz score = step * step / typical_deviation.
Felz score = 0.21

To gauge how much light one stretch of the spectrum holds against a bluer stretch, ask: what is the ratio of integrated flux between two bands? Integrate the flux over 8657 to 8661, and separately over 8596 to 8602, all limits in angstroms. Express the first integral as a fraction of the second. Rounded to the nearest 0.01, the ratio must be 0.56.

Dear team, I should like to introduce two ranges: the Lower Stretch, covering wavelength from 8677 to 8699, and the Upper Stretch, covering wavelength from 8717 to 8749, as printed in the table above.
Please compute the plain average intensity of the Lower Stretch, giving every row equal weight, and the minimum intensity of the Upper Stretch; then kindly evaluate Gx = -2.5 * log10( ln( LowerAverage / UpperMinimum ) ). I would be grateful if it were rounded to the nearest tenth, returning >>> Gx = 4.2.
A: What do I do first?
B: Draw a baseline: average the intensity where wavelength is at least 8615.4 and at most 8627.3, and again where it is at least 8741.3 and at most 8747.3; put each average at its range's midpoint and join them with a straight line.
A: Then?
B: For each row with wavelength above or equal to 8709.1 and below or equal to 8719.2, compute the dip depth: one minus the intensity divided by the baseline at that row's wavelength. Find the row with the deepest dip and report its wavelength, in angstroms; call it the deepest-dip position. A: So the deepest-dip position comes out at 8712.15 angstroms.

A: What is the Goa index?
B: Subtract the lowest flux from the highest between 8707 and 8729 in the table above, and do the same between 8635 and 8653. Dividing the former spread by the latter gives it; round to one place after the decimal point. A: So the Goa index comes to 1.7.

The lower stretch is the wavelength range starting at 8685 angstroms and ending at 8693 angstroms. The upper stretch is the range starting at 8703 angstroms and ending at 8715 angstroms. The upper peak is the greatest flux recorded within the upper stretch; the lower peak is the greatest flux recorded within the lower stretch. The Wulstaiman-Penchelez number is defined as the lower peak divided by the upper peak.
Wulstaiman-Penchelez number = 1.00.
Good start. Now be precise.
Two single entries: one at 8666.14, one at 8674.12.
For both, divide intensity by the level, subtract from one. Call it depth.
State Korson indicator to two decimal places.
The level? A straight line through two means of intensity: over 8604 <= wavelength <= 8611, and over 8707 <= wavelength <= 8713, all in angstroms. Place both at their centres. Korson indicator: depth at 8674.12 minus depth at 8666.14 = -0.12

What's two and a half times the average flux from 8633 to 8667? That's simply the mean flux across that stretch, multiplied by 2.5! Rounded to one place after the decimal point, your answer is 52.5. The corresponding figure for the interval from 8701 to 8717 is 53.9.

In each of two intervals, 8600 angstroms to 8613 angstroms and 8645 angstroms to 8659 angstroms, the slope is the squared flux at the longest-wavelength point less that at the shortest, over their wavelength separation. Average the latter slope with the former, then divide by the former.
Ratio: 3.6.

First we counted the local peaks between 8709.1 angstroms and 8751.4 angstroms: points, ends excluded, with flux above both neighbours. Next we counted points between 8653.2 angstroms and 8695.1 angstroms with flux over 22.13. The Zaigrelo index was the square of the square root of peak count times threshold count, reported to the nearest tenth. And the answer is 6.0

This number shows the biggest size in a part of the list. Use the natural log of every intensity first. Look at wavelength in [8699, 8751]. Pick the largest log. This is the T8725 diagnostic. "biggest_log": 3.121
